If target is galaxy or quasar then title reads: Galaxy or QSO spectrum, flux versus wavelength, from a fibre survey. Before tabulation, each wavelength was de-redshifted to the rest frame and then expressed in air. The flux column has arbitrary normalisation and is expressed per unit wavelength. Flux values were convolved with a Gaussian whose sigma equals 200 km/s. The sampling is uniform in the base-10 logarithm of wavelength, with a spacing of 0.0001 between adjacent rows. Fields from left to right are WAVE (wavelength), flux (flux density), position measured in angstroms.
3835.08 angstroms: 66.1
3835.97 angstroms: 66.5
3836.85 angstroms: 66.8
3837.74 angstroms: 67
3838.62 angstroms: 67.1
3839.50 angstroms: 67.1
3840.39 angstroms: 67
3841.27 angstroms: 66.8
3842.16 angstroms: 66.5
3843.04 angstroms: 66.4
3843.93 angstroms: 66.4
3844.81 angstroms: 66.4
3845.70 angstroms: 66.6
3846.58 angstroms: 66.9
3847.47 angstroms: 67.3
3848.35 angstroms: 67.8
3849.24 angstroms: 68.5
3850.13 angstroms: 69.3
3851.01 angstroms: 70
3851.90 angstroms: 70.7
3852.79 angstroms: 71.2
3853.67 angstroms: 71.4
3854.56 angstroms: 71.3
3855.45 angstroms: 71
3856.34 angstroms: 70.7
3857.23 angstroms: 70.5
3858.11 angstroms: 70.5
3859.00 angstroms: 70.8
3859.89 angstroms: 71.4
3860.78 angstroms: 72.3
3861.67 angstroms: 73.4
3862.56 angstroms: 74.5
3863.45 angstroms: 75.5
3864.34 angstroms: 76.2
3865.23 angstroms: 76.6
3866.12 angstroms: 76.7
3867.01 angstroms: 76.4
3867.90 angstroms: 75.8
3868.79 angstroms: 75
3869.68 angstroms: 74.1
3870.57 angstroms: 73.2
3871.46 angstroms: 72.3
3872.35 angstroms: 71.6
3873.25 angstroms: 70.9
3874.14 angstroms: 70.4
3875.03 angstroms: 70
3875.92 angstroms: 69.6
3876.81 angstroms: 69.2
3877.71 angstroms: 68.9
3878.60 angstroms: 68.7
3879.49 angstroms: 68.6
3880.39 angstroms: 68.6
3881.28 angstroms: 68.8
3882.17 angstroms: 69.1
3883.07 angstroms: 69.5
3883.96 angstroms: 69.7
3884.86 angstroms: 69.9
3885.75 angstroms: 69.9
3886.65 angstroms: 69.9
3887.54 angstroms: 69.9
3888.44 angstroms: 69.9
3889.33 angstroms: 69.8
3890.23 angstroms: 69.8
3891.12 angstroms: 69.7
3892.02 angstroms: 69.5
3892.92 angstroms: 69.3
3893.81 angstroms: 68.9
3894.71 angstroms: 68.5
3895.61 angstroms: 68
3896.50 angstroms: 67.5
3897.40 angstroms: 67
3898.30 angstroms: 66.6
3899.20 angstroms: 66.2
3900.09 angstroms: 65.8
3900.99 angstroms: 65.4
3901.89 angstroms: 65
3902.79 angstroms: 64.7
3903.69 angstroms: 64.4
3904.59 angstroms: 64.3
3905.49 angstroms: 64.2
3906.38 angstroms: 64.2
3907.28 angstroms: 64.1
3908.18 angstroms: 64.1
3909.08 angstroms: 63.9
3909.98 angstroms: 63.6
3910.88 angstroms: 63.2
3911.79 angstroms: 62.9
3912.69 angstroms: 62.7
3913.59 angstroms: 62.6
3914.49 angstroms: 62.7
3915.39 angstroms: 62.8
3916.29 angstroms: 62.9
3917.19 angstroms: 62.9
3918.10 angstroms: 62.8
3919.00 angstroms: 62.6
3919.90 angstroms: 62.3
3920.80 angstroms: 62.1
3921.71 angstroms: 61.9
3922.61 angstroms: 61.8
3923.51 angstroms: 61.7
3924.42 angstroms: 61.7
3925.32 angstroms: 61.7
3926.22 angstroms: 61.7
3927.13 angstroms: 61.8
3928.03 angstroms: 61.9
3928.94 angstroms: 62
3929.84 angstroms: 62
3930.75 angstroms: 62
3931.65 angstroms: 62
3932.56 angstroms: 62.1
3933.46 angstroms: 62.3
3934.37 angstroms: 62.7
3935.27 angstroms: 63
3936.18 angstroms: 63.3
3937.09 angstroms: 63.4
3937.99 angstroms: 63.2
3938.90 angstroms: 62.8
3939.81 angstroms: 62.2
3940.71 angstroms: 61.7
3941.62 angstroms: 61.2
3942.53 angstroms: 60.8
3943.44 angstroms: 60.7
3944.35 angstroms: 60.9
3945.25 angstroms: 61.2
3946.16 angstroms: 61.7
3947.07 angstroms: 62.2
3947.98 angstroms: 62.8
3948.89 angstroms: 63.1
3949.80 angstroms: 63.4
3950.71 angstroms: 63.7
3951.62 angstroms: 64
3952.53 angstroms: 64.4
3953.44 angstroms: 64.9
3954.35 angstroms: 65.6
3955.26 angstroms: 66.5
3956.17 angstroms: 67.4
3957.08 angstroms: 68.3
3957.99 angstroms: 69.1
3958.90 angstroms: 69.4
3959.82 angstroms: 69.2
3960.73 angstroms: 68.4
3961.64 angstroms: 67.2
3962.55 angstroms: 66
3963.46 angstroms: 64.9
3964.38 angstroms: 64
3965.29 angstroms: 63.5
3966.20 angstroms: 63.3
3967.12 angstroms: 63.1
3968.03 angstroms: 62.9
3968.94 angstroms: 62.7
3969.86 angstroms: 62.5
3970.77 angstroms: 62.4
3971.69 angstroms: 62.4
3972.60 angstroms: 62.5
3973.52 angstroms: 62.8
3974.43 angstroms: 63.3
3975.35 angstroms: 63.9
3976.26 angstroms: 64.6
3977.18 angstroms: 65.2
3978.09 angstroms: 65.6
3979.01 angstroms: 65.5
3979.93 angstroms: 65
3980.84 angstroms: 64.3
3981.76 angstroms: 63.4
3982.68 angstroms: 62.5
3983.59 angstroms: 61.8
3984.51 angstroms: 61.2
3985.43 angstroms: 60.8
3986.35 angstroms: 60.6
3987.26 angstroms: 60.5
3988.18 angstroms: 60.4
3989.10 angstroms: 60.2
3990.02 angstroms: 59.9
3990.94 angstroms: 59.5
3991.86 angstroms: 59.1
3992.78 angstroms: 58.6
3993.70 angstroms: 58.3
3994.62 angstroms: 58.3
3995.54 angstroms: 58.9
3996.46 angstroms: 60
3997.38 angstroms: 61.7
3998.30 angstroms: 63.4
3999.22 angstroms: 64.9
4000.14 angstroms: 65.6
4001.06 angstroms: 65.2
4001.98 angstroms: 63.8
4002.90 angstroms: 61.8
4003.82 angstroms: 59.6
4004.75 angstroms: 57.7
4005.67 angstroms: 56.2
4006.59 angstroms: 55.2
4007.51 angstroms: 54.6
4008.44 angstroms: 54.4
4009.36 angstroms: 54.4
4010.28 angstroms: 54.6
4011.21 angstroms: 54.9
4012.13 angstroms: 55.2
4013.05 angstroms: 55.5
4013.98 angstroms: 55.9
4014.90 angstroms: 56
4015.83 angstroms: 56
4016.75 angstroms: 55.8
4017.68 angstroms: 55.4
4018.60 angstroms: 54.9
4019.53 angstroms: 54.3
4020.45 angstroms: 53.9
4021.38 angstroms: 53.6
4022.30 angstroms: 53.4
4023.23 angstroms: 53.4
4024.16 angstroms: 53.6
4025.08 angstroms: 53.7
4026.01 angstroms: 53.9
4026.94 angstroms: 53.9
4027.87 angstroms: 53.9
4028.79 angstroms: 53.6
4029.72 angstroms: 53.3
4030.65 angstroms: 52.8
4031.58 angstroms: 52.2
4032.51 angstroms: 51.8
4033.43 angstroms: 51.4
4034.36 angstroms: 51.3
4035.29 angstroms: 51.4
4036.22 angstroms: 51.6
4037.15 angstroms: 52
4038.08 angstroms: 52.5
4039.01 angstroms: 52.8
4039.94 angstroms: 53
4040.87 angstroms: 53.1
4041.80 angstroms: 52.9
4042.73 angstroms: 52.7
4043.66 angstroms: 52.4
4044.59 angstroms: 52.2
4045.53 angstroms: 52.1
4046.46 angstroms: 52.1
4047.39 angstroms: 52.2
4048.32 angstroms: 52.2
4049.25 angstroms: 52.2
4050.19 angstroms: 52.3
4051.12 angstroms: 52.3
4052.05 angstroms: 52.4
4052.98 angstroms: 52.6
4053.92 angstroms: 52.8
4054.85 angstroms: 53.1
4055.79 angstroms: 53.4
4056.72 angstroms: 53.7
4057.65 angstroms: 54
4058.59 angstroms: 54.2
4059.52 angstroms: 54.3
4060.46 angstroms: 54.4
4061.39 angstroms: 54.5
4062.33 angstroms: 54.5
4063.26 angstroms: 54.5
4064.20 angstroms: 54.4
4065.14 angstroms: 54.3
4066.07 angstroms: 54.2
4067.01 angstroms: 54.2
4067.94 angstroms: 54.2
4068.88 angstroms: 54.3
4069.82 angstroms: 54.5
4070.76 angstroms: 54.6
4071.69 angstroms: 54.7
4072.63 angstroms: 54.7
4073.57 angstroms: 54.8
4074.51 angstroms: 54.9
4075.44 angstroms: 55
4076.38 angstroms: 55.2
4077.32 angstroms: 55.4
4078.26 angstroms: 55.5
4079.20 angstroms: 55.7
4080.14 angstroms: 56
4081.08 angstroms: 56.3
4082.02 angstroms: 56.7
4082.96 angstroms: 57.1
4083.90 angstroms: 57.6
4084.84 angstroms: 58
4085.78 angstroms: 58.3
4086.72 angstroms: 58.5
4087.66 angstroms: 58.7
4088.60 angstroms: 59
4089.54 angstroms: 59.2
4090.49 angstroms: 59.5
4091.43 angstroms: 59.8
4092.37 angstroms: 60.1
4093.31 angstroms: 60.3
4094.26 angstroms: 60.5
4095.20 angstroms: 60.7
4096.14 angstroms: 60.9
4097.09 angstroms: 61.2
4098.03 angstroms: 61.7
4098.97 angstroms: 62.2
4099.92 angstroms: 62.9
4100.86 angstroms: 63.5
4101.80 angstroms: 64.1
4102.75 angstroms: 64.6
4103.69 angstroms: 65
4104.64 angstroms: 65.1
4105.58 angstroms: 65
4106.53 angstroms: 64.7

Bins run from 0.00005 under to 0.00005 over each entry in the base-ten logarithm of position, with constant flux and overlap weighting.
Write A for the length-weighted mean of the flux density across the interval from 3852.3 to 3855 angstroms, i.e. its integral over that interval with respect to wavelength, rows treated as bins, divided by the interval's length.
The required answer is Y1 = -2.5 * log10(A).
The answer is -4.63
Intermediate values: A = 71.3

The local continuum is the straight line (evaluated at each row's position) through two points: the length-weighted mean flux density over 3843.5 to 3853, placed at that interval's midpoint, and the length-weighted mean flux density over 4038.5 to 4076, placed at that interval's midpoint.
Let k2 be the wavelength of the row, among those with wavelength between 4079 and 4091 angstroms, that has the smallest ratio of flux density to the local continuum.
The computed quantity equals 4079.20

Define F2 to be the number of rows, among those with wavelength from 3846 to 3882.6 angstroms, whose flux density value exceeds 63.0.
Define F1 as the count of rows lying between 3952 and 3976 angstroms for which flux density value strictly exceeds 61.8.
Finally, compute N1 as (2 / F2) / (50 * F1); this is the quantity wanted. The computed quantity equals 0.0000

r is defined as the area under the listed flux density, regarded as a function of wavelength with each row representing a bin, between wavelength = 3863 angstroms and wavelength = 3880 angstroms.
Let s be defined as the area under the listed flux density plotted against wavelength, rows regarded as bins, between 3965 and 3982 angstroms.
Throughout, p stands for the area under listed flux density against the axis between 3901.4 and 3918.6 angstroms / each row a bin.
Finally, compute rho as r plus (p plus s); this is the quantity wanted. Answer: 3409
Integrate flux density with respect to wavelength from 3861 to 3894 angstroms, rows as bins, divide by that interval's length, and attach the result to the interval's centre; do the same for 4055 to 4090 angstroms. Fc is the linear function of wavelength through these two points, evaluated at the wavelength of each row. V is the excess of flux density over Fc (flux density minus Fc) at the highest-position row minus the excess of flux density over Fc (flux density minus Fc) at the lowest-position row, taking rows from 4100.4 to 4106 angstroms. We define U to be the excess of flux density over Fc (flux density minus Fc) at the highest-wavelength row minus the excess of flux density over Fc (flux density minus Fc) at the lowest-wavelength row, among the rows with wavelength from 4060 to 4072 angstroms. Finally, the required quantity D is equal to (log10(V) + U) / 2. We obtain 1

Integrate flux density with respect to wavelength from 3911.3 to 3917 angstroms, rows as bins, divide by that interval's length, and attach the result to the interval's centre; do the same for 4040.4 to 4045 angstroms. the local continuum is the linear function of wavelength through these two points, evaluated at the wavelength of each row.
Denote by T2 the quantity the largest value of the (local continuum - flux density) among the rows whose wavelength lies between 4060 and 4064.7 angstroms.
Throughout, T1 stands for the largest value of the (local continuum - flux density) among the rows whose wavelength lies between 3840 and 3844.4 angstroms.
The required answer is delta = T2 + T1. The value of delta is -1.2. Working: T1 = 1.9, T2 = -3.1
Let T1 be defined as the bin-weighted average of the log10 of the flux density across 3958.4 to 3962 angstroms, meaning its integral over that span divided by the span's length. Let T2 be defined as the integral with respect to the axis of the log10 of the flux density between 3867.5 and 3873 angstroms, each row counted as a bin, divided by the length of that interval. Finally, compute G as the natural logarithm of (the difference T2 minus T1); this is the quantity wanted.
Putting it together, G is -3.5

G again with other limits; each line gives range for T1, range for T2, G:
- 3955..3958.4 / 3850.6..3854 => -4.1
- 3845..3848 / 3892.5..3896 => -4.6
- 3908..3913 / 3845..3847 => -3.7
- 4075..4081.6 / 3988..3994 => -3.6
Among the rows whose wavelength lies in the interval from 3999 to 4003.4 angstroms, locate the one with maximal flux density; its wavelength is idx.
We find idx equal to 4000.14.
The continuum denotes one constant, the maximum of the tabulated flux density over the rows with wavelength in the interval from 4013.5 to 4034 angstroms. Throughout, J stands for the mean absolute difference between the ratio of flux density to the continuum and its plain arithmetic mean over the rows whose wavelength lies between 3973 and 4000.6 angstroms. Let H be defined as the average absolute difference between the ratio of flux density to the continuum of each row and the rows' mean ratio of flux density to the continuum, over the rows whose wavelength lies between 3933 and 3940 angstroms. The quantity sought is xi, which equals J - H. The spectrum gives 0.032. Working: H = 0.006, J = 0.038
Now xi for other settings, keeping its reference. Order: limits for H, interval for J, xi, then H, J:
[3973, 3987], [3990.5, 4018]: 0.027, 0.025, 0.052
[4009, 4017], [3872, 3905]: 0.018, 0.009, 0.027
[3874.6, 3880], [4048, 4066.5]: 0.007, 0.008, 0.015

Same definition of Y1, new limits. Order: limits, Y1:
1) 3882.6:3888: -4.61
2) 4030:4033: -4.30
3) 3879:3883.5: -4.60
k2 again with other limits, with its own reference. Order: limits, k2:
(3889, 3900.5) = 3900.09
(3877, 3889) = 3879.49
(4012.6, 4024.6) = 4022.30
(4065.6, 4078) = 4066.07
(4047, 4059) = 4047.39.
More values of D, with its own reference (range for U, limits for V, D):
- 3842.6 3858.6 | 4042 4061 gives 3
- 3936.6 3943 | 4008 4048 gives -1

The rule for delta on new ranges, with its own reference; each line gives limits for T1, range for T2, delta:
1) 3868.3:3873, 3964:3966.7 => -10.2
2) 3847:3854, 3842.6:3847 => 2.6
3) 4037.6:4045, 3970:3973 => -3.5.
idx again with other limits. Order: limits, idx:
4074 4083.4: 4082.96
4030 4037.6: 4030.65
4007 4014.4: 4013.98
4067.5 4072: 4071.69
